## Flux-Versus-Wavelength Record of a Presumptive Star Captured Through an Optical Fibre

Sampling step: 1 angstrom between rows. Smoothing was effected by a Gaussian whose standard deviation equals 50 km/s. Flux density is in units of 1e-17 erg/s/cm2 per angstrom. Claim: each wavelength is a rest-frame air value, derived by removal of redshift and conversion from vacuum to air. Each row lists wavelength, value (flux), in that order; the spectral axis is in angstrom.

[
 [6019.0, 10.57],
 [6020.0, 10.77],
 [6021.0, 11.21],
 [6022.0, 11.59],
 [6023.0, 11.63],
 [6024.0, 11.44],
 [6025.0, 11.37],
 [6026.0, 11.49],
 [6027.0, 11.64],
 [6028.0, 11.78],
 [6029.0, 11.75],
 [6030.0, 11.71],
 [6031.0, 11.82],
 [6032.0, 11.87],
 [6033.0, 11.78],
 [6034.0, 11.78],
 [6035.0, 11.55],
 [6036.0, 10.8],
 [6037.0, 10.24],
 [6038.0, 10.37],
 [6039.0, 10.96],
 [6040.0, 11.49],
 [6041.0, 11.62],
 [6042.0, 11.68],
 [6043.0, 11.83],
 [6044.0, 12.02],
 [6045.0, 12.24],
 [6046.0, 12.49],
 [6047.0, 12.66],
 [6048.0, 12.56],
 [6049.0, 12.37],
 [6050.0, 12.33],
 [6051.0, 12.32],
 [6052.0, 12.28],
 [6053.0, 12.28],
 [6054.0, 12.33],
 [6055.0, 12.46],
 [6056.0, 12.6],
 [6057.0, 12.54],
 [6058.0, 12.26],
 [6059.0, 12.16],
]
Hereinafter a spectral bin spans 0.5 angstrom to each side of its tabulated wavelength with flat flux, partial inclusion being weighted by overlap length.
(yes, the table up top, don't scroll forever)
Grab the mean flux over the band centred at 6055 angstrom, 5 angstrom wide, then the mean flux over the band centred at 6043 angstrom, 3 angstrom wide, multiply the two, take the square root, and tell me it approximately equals 12.1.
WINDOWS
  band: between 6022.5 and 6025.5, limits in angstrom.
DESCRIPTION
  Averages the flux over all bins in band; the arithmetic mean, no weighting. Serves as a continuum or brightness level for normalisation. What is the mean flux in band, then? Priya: 11.5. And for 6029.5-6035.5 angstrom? 11.8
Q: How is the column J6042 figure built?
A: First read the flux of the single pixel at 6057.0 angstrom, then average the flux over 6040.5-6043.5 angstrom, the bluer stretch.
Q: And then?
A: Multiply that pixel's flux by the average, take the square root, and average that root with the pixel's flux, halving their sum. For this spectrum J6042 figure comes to 12.3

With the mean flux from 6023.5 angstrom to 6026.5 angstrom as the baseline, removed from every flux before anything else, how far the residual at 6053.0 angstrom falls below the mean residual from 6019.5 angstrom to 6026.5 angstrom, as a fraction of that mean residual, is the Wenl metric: 12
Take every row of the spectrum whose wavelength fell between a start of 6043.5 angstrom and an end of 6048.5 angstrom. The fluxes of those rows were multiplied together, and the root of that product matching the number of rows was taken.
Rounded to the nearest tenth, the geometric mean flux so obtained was 12.4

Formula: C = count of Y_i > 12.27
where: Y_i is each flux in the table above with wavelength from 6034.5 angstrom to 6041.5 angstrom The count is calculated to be 0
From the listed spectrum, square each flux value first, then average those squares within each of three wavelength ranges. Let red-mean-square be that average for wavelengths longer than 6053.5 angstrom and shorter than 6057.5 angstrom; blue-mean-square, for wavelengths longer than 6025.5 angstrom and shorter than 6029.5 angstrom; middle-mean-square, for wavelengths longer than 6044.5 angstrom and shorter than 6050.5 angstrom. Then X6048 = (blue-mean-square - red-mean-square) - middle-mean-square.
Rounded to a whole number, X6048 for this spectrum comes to -175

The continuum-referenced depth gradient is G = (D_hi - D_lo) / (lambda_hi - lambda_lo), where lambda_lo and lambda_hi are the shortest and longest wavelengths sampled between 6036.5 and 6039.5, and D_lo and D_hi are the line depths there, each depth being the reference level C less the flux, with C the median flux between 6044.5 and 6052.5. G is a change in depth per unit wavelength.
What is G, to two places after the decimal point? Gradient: -0.36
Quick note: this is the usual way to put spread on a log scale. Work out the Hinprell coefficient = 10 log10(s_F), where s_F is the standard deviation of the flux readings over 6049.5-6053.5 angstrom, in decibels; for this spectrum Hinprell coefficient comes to -16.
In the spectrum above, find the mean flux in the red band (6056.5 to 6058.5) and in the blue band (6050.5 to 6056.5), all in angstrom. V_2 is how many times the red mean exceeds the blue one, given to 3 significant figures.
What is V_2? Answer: 1.00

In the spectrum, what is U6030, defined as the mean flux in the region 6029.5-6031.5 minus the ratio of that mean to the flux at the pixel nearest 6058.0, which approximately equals 10.8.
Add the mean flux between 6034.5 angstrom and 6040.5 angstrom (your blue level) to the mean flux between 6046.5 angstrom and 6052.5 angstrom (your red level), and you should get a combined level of 23.3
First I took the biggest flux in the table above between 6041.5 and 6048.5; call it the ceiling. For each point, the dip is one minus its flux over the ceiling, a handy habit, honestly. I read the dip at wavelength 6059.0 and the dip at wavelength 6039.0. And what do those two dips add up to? 0.17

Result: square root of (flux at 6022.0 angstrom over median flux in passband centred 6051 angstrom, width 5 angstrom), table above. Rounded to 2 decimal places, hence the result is 0.97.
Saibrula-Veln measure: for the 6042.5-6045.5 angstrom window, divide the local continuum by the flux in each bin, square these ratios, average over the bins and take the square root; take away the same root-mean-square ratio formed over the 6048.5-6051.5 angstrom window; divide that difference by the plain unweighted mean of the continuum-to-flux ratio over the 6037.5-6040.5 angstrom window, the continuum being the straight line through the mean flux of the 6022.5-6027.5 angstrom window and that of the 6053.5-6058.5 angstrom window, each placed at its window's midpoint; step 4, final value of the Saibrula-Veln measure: 0.01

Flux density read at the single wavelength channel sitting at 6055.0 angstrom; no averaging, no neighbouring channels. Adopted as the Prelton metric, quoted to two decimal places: 12.46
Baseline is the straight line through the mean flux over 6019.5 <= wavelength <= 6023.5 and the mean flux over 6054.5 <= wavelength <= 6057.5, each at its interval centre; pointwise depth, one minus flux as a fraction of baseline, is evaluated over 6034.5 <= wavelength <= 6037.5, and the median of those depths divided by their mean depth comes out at 1.1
